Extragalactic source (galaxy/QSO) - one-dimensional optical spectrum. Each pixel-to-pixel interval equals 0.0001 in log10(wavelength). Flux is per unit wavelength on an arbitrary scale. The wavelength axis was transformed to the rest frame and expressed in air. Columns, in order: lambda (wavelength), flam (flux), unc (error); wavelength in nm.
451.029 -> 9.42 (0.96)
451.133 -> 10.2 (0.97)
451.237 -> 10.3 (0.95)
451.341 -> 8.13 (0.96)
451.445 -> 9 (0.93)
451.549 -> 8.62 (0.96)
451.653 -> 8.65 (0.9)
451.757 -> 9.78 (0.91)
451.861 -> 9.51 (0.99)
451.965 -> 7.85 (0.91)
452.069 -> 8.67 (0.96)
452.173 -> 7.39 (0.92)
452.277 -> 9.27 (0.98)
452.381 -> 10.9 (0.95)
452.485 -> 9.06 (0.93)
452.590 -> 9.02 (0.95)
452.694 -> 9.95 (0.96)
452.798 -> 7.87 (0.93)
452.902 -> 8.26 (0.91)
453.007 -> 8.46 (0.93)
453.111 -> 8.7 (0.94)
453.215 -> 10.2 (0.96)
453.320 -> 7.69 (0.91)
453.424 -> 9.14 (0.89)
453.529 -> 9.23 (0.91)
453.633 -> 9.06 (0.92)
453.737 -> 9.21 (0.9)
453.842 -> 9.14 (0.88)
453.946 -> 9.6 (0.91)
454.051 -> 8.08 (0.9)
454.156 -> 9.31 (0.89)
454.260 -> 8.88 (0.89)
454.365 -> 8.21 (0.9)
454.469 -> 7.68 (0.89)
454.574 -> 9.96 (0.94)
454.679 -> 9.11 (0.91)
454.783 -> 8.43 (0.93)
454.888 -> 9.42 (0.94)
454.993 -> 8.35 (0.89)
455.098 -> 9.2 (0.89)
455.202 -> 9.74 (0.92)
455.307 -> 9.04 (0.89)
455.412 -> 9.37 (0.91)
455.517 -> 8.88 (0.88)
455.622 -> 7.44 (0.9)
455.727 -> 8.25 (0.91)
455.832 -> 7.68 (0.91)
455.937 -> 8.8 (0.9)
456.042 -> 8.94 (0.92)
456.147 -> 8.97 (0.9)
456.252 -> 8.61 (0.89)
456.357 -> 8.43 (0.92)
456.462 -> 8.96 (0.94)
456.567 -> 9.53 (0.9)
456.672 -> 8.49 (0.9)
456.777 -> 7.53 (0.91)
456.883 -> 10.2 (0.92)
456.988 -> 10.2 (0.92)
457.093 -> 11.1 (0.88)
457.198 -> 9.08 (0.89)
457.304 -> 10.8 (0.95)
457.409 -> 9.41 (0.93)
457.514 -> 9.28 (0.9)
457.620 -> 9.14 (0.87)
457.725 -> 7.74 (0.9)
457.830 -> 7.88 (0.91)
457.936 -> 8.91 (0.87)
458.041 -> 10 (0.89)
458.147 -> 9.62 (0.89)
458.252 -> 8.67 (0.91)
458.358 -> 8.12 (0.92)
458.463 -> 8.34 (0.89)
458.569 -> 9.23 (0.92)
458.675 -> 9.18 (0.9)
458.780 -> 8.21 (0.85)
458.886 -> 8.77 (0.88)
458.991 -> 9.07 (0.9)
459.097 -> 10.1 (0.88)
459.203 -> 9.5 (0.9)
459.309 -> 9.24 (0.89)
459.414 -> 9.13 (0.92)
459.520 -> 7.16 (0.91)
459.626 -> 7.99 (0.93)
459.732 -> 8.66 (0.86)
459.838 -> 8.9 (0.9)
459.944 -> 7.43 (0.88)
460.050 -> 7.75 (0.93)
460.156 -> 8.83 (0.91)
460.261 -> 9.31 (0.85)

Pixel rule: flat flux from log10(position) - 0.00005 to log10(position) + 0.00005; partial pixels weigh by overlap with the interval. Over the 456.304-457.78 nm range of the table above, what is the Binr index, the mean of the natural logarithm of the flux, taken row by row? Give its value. 2.22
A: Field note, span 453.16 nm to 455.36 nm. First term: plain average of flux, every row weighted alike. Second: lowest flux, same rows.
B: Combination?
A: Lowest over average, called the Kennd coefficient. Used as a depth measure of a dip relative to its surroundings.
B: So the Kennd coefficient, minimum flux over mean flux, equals 0.855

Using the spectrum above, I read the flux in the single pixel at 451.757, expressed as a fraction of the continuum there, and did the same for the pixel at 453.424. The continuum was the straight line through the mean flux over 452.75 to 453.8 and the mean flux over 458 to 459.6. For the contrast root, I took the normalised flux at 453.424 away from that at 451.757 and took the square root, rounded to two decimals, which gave 0.28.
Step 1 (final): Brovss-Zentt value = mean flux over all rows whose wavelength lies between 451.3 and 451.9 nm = 8.95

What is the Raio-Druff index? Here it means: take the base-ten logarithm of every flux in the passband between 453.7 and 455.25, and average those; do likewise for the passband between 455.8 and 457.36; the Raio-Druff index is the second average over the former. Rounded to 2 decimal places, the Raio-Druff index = 1.01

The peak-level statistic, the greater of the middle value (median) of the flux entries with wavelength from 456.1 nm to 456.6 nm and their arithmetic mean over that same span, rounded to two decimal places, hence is 8.96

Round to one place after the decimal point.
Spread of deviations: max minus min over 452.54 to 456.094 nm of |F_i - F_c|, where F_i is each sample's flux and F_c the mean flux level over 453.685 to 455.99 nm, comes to 1.4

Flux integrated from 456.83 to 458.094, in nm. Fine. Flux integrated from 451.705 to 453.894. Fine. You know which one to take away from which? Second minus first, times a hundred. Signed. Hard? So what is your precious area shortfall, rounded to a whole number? 766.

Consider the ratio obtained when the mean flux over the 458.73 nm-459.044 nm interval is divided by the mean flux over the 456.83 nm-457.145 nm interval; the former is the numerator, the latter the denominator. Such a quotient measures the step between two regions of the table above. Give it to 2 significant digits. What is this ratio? 0.83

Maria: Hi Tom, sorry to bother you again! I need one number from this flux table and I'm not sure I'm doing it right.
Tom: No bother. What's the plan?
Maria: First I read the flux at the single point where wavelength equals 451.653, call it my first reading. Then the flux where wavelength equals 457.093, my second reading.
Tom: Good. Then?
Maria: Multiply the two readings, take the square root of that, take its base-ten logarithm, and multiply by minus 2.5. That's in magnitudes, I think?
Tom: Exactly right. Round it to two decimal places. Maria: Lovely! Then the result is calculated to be -2.48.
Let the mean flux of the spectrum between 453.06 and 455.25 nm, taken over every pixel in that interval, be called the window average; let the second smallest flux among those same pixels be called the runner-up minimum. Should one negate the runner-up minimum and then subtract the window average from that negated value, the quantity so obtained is -16.7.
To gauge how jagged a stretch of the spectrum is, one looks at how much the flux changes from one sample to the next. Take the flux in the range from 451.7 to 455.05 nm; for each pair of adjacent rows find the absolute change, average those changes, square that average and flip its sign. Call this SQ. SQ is -0.93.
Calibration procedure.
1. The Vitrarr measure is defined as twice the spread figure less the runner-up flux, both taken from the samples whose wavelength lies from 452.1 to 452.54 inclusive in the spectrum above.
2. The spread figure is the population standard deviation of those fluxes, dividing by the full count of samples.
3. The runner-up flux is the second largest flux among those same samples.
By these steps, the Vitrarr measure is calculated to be -6.8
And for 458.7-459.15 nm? -7.7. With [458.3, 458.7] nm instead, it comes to -8.2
